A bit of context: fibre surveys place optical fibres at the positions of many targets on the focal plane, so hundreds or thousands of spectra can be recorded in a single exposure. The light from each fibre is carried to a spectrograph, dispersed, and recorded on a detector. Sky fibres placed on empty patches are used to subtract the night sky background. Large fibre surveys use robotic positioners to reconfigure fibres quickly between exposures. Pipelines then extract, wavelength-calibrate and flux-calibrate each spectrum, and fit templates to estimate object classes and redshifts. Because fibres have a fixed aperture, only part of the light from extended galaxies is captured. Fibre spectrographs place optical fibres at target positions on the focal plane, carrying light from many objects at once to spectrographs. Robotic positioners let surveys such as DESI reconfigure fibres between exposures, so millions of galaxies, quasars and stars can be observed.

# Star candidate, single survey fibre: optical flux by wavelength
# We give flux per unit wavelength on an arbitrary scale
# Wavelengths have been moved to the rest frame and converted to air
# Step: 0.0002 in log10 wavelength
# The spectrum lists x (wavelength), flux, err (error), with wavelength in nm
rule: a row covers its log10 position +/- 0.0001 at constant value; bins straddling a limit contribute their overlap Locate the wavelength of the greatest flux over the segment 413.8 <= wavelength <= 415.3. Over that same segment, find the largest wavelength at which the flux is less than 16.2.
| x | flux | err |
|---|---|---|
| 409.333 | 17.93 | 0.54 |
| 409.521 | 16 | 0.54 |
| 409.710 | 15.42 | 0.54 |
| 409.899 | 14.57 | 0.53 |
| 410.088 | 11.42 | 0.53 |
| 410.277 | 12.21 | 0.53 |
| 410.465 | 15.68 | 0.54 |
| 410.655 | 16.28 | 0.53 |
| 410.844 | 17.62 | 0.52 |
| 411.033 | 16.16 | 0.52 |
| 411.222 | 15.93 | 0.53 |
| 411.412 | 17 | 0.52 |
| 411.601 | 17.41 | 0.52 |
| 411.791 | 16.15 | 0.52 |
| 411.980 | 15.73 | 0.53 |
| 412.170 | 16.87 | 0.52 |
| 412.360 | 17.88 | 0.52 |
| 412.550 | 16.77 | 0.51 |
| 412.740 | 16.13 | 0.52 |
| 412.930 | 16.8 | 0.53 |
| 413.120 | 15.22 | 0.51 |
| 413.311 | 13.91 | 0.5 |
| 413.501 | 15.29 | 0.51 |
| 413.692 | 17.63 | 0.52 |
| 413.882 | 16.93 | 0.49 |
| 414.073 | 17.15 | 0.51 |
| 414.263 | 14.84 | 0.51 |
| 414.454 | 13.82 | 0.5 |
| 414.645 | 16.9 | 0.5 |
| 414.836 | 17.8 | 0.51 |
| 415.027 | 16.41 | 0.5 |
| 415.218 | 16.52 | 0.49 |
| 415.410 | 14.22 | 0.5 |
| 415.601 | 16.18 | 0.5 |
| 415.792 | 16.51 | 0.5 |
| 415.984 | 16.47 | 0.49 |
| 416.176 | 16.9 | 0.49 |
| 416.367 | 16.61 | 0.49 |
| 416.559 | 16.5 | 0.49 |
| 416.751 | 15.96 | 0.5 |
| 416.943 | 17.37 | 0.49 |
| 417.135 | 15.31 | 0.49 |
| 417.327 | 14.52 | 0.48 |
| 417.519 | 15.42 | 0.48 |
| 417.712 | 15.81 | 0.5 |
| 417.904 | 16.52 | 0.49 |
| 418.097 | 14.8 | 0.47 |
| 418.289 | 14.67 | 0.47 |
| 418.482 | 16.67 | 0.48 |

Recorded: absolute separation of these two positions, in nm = 0.38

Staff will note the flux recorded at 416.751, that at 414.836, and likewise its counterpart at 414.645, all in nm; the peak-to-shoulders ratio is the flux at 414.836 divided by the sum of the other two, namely 0.542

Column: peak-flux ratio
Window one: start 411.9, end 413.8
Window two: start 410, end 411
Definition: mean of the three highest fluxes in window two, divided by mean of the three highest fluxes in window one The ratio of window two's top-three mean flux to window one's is 0.95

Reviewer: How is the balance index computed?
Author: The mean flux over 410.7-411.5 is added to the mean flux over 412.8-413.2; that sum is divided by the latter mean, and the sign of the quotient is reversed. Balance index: -2.04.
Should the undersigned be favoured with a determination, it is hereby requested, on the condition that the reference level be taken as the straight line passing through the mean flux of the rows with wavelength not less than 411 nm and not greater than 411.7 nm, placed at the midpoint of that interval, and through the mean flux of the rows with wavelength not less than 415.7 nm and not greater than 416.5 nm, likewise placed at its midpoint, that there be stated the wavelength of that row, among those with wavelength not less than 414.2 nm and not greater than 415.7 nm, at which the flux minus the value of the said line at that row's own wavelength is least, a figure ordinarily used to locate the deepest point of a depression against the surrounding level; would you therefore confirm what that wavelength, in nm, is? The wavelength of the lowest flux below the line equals 414.454 nm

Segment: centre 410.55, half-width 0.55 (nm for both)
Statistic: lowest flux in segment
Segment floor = 11.42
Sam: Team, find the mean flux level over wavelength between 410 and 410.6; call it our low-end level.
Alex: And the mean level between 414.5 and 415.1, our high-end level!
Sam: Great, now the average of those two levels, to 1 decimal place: 15.1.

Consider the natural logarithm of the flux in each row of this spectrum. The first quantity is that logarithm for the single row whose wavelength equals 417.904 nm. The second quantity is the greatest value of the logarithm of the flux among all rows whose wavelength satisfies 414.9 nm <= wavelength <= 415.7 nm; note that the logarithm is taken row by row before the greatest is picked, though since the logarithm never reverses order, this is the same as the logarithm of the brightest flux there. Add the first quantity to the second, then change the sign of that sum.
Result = -5.61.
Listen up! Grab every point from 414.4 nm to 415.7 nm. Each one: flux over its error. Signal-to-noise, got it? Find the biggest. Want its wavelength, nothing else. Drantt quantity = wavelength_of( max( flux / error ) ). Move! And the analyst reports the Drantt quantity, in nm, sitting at 414.836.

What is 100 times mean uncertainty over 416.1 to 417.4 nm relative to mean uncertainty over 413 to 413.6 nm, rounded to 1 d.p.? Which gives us 96.7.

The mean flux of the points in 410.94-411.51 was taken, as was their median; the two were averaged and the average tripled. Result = 48.8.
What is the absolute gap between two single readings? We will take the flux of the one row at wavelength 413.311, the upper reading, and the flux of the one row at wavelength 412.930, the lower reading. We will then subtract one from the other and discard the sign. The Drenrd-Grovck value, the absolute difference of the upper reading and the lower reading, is 2.9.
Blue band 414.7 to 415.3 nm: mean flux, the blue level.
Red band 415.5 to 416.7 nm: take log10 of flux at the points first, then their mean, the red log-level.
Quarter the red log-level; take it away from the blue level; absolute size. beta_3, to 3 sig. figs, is 16.6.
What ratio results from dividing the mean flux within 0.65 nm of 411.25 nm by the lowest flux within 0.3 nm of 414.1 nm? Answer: 1.12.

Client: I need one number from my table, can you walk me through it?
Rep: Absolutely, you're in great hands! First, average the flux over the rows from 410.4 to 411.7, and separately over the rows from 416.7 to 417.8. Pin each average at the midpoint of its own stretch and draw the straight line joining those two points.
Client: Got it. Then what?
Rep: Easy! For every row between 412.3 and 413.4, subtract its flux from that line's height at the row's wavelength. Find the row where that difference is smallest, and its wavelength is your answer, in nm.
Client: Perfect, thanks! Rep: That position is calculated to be 412.360 nm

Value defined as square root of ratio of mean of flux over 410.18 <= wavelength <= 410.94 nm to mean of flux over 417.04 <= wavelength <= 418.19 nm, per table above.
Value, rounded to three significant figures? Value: 1.00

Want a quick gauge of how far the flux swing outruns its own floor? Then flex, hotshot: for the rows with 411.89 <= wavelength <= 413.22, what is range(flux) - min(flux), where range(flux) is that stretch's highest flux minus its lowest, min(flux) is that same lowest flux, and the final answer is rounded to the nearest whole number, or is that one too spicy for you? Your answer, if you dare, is -13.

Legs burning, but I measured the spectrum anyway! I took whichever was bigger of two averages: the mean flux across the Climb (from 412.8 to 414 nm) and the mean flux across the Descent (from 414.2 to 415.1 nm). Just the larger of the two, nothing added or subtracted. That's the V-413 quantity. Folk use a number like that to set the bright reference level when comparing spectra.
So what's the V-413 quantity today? 16.0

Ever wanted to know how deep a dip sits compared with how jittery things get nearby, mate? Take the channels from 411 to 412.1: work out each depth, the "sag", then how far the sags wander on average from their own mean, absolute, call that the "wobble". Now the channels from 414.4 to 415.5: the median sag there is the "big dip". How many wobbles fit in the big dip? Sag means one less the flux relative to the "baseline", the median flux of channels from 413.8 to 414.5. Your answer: -1.1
